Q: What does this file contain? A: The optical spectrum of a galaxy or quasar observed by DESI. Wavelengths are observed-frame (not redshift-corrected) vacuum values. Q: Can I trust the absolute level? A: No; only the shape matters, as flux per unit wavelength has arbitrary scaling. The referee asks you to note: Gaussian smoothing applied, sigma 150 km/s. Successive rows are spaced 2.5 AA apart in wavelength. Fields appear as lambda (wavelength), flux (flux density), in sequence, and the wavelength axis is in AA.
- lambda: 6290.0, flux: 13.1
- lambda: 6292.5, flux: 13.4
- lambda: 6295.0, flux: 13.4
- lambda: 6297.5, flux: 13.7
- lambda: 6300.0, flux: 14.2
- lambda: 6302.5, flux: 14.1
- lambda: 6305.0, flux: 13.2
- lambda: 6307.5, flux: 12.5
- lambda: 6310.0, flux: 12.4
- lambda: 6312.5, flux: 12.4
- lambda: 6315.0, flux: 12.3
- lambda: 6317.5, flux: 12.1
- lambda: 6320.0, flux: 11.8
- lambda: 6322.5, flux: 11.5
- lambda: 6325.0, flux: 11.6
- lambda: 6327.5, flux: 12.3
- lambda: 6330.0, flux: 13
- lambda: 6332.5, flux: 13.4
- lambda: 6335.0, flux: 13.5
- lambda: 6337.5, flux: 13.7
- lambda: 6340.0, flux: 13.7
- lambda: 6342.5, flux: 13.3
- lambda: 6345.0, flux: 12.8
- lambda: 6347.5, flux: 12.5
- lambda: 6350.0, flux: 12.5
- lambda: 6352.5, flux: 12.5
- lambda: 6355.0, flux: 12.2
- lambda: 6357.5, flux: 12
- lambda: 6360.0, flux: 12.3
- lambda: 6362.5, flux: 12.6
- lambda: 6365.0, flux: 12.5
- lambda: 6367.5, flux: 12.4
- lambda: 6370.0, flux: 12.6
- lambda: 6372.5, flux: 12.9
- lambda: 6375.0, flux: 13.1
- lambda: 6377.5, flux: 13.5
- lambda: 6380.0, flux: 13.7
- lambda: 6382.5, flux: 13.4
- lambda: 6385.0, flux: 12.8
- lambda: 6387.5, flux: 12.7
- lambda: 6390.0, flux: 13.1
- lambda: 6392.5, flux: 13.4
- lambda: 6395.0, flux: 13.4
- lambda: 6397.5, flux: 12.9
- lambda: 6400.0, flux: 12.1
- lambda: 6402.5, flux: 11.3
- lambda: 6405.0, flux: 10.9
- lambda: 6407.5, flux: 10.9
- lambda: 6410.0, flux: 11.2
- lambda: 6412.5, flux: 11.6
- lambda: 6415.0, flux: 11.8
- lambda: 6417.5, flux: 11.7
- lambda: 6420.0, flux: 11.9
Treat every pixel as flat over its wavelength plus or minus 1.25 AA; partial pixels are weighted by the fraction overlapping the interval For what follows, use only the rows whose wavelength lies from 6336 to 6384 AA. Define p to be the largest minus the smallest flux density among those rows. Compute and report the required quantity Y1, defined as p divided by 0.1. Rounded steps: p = 1.7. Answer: 17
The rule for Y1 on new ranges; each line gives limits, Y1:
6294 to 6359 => 27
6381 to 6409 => 25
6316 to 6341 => 22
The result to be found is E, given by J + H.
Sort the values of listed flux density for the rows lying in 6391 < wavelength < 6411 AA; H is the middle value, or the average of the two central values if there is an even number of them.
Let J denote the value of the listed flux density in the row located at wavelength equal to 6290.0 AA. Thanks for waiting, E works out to 24.8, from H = 11.7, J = 13.1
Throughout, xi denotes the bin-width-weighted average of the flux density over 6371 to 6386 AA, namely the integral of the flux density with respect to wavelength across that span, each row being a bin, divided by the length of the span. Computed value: 13.2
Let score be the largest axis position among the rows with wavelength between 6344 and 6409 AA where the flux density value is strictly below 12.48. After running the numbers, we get 6407.5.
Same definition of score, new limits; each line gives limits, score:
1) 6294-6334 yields 6327.5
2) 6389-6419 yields 6417.5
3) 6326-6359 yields 6357.5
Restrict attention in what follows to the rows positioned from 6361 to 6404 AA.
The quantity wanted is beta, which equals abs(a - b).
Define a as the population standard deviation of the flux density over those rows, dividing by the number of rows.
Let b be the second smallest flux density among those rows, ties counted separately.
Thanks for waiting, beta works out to 11.5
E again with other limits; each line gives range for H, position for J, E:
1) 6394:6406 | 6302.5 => 26.2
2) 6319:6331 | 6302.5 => 25.9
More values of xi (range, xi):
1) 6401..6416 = 11.3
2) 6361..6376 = 12.7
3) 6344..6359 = 12.4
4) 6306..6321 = 12.3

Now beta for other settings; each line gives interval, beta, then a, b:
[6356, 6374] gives 12.0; 0.26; 12.3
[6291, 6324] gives 11.0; 0.84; 11.8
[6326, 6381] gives 11.7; 0.53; 12.2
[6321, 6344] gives 10.8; 0.82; 11.6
